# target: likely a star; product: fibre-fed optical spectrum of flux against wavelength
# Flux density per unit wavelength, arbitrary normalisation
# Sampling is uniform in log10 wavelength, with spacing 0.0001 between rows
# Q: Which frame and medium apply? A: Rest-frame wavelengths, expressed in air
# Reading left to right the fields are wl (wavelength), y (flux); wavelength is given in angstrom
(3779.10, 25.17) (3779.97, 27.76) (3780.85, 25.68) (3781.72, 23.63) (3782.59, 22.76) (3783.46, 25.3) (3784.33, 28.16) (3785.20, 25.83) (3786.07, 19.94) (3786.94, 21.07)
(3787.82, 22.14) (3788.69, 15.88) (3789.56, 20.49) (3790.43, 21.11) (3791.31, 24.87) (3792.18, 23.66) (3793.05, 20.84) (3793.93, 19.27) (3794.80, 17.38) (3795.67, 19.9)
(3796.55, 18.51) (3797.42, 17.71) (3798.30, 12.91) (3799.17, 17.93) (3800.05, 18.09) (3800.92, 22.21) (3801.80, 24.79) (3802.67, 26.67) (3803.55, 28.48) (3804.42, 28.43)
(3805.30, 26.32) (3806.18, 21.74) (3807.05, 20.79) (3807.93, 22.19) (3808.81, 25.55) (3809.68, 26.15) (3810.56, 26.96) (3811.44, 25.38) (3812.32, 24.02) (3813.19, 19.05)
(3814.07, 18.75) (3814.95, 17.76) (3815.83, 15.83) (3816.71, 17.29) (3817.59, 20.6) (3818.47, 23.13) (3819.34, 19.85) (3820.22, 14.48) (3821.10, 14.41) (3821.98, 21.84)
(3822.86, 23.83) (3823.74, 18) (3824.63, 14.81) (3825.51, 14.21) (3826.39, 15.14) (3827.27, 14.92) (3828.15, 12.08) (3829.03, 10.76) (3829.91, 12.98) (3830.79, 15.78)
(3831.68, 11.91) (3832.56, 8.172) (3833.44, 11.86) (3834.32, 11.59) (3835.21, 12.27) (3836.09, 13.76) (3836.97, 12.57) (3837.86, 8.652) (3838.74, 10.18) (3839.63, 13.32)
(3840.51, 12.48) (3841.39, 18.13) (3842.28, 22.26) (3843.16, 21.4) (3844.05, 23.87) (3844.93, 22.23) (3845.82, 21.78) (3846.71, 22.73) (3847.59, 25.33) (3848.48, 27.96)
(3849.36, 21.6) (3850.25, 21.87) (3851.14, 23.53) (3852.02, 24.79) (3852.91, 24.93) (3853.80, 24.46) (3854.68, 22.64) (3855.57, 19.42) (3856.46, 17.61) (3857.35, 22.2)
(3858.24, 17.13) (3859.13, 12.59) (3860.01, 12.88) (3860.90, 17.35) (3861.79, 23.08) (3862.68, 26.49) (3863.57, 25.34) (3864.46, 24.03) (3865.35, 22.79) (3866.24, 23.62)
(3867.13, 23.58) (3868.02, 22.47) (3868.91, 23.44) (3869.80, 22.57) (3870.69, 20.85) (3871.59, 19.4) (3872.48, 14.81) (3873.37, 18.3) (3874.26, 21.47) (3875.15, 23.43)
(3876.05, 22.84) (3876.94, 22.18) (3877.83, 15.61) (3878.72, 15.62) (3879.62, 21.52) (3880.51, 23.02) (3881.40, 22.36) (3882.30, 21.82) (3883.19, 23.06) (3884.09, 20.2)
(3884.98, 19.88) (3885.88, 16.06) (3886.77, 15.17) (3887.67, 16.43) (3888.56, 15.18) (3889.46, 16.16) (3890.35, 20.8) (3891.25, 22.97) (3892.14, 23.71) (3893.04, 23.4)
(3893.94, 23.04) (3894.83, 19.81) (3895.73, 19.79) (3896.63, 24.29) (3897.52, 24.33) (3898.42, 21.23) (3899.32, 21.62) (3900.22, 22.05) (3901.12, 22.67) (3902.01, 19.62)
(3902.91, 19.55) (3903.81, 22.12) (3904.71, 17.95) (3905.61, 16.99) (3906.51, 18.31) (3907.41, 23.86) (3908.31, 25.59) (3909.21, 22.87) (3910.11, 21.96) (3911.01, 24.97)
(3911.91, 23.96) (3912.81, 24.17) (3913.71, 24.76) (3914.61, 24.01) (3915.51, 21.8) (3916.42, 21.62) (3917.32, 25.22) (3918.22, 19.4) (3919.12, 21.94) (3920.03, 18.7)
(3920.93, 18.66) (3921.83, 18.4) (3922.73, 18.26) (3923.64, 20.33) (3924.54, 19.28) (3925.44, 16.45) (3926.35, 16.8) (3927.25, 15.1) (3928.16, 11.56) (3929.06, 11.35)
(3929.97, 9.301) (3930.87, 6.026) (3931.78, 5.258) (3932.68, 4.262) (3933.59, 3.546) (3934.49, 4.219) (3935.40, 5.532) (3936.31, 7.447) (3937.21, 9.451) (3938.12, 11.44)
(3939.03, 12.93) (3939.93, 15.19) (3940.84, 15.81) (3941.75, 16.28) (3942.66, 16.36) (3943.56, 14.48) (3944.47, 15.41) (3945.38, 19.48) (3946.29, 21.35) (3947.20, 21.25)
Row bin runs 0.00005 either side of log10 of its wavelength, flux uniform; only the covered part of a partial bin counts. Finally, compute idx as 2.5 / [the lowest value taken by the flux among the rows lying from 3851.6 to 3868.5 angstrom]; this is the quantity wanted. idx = 0.20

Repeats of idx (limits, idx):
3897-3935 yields 0.71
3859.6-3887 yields 0.19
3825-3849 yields 0.31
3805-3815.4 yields 0.14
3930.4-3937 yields 0.71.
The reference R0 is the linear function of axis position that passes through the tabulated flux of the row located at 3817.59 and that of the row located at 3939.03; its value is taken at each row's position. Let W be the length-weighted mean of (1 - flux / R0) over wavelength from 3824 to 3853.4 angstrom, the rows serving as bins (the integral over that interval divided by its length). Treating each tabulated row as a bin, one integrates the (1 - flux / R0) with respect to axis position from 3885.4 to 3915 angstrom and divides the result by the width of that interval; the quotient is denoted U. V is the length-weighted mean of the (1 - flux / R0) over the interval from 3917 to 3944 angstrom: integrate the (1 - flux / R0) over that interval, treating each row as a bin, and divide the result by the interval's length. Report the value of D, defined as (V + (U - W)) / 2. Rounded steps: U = -0.38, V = 0.0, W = 0.1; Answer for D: -0.2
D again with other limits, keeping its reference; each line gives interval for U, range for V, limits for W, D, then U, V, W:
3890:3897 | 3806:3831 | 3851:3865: -0.1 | -0.41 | 0.1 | -0.2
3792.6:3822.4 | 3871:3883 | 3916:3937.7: -0.1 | 0.01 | -0.2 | 0.0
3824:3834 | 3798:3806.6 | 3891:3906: 0.3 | 0.34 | -0.1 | -0.4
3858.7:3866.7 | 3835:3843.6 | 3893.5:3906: 0.2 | -0.18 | 0.2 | -0.4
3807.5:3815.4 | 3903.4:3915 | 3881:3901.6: -0.2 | -0.09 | -0.5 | -0.3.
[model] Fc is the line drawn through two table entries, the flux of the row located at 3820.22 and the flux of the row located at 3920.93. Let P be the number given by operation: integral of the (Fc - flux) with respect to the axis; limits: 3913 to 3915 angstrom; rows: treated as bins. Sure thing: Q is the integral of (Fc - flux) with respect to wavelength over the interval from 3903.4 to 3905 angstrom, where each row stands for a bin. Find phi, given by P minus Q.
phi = -8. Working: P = -12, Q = -3.6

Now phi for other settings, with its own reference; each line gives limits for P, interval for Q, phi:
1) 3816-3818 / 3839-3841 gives -13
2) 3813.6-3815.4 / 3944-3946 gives -11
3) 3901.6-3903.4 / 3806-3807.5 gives 8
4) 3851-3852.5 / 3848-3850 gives 5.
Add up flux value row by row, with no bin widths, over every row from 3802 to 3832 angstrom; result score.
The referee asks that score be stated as 670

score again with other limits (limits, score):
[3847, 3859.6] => 306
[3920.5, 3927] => 128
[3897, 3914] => 419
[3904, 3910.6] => 148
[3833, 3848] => 284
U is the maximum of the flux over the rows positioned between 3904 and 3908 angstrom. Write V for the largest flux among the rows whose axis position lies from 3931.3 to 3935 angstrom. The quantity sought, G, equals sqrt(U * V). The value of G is 11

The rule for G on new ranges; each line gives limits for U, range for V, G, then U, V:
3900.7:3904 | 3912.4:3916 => 24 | 22.67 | 24.76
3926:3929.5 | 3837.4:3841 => 15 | 16.8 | 13.32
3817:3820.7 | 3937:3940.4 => 19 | 23.13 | 15.19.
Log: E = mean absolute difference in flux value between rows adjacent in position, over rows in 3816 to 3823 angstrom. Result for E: 3.4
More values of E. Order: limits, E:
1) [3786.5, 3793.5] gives 2.9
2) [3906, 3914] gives 2.0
